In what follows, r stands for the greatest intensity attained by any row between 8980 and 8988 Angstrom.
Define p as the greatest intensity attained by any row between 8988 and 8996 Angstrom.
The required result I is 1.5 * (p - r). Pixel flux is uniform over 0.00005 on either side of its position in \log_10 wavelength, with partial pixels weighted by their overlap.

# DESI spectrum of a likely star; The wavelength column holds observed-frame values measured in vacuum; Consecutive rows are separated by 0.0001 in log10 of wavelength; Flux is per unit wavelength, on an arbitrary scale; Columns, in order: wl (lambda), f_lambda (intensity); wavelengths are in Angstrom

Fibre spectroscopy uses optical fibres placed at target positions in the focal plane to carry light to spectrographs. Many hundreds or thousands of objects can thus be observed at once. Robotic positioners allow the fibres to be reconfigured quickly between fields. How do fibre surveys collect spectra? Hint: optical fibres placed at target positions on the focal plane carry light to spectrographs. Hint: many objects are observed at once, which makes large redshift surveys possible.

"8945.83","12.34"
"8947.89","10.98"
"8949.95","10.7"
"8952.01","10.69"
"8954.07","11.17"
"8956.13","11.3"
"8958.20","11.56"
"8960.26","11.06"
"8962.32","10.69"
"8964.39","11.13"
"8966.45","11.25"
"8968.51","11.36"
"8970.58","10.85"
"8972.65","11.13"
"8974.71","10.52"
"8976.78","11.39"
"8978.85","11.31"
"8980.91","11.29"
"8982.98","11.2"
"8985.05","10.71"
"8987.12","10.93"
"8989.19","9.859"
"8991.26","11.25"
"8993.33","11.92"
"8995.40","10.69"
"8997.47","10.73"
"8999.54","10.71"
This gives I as 0.9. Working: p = 11.92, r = 11.29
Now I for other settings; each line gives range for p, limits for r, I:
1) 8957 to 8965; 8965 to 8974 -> 0.3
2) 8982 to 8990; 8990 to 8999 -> -1.1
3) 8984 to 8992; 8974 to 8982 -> -0.2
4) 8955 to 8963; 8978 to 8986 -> 0.4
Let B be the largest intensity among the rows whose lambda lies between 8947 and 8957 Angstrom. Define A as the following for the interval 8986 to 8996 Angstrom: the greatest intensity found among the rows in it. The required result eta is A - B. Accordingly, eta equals 0.62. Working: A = 11.92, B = 11.3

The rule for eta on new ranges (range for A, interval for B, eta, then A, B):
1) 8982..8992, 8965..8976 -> -0.11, 11.25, 11.36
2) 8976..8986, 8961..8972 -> 0.03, 11.39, 11.36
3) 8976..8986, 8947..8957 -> 0.09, 11.39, 11.3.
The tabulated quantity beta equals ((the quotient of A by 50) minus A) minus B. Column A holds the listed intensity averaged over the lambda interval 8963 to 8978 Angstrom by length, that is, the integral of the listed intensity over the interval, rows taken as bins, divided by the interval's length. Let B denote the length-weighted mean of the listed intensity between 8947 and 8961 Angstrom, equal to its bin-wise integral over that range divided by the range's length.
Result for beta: -21.9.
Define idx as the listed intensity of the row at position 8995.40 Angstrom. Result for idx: 10.69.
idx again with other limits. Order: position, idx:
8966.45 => 11.25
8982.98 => 11.2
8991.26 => 11.25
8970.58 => 10.85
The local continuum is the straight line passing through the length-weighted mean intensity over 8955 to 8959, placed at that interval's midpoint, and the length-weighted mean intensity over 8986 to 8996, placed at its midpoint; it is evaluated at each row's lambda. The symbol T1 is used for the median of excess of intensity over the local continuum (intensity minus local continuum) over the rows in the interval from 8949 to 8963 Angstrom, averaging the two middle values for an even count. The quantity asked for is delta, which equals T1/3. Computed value -0.10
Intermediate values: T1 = -0.30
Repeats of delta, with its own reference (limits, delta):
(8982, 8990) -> -0.06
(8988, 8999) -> -0.04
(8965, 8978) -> -0.01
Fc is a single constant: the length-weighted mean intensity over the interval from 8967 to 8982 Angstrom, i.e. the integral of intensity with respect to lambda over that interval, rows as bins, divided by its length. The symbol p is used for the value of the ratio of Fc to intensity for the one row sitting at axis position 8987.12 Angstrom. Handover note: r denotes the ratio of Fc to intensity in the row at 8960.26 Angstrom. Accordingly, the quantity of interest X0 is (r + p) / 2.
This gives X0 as 1.01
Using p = 1.02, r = 1.01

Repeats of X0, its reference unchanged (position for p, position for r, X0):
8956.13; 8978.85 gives 0.98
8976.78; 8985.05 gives 1.01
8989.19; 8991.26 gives 1.06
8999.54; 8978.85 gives 1.01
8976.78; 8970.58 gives 1.00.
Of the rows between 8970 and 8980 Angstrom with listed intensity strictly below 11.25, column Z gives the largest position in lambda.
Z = 8974.71 Angstrom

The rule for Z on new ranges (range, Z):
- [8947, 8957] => 8954.07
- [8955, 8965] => 8964.39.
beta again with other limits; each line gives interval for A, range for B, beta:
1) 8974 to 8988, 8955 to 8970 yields -22.0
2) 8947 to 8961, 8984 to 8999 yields -21.7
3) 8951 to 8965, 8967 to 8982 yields -22.0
